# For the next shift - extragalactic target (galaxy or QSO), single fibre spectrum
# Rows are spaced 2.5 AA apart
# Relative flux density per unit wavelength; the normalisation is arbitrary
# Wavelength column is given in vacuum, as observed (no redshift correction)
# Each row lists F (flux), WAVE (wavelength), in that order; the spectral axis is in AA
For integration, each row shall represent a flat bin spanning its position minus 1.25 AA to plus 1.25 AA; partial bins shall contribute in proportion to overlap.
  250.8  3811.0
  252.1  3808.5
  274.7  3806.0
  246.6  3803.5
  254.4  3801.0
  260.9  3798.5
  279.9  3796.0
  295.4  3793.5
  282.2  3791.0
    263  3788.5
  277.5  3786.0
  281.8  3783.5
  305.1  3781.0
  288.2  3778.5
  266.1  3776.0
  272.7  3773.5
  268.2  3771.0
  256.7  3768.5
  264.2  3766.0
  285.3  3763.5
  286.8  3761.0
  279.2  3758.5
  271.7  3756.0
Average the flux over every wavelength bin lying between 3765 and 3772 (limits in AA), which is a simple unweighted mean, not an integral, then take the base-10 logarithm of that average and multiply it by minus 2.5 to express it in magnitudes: -6.05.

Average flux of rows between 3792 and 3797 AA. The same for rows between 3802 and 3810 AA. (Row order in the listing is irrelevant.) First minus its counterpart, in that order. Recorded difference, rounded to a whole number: 30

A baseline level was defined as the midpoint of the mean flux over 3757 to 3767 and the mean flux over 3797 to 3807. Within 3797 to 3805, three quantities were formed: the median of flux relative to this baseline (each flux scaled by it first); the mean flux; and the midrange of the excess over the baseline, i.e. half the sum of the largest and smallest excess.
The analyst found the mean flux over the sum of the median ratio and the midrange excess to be -18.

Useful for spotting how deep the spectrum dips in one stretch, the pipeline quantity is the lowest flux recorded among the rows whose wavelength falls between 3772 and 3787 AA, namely 266.1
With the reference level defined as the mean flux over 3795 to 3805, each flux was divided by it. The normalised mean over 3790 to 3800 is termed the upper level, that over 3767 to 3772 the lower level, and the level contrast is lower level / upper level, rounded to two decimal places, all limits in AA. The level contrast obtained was 0.94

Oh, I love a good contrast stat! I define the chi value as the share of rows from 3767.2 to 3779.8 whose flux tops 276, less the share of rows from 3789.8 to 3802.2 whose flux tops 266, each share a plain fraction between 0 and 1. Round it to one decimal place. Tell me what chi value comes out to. -0.4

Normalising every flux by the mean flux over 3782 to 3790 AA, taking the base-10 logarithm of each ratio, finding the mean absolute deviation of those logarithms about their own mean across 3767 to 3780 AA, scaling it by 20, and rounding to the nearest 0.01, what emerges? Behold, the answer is 0.26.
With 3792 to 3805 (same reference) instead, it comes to 0.52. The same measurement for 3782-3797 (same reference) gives 0.20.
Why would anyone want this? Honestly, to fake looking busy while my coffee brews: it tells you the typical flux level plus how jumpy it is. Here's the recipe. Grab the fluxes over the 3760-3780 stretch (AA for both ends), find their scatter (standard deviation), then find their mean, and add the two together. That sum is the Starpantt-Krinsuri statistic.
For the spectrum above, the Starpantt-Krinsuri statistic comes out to 285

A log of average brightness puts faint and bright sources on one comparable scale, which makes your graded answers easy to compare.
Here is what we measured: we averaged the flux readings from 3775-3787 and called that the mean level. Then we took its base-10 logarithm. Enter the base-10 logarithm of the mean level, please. 2.45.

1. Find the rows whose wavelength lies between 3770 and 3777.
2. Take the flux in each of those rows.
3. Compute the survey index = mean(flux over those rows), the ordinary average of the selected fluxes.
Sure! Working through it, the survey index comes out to 269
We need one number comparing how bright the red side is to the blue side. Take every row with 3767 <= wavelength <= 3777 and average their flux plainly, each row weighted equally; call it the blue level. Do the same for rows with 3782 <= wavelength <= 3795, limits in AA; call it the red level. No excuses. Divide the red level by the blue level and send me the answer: 1.05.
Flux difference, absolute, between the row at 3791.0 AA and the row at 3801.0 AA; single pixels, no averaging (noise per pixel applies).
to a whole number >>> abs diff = 28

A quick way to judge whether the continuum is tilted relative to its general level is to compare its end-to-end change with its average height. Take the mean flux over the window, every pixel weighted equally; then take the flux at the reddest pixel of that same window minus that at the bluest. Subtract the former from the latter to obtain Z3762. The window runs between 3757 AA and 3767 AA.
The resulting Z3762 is -294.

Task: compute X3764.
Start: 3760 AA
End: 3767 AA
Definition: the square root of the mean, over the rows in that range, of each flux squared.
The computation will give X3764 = 279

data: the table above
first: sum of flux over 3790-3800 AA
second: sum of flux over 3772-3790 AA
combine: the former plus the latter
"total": 3073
